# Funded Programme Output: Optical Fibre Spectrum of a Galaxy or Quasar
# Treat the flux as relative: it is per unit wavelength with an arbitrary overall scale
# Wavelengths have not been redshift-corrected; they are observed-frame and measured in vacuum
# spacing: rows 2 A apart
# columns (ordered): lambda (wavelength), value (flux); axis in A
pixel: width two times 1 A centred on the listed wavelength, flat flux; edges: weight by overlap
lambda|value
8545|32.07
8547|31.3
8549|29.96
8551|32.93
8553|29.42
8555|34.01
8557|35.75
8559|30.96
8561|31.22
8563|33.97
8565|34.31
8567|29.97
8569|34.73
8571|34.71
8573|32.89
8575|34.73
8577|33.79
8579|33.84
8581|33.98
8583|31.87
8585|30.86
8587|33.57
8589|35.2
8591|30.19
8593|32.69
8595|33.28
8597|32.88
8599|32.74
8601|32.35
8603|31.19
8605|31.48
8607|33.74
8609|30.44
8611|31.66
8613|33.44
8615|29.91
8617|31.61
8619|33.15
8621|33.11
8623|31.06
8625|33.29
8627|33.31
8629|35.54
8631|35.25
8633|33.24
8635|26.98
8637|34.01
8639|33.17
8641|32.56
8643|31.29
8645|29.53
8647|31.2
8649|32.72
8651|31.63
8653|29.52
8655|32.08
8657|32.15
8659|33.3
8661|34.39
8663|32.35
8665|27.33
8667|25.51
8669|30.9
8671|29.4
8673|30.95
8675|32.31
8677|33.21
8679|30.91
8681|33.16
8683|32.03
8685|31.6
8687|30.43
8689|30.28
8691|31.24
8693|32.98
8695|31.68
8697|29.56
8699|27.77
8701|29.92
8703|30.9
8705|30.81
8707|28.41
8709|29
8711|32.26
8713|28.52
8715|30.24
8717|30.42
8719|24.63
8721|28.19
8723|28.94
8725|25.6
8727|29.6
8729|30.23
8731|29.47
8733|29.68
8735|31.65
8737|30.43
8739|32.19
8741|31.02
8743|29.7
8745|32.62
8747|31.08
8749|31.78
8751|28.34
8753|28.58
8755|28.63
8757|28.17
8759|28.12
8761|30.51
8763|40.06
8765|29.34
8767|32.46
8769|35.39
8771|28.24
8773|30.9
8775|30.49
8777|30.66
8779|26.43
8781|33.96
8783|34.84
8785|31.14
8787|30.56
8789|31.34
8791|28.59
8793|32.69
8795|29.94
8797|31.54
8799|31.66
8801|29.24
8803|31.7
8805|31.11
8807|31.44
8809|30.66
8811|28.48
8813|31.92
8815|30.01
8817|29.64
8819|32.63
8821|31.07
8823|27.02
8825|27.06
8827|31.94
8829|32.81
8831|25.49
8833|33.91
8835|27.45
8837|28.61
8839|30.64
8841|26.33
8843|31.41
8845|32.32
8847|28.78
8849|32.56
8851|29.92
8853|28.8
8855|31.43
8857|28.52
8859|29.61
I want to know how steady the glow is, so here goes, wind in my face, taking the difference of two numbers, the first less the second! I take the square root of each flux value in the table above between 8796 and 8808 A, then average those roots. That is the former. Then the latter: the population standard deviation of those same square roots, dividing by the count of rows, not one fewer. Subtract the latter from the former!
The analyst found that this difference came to 5.50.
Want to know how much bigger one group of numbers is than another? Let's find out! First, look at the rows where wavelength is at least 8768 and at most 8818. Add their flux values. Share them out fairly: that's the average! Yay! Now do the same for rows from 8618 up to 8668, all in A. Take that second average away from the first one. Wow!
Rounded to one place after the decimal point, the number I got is -1.0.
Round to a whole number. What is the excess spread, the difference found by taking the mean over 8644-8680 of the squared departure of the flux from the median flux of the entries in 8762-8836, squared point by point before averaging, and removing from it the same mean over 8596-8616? 2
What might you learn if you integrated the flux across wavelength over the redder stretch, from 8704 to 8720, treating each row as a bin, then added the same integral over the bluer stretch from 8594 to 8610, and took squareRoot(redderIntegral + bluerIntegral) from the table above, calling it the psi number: 31.4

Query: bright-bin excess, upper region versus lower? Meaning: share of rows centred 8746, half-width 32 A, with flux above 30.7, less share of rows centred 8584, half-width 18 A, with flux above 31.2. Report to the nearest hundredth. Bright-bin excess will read -0.52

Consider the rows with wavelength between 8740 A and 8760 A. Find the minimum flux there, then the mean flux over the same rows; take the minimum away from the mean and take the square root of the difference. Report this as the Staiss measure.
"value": 1.30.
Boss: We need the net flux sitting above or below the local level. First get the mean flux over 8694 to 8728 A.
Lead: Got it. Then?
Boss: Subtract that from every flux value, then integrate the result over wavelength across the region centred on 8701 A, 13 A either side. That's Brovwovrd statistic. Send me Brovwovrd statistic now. 27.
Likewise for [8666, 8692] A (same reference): 45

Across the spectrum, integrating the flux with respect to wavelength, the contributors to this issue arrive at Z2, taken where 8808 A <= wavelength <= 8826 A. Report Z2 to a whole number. 537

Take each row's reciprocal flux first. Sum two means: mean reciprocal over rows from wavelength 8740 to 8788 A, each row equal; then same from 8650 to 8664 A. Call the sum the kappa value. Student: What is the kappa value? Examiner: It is 0.0637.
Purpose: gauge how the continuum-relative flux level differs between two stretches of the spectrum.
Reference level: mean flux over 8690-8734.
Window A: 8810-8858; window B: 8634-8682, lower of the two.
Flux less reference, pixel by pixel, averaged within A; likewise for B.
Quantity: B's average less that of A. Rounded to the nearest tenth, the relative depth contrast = 1.3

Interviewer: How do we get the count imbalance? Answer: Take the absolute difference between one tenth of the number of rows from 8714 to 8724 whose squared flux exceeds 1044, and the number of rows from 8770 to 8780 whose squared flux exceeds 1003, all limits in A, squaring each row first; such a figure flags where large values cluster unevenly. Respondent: 0.00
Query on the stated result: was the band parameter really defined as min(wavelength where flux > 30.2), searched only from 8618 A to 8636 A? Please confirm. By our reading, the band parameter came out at 8619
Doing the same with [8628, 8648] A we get 8629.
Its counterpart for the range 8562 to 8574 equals 8563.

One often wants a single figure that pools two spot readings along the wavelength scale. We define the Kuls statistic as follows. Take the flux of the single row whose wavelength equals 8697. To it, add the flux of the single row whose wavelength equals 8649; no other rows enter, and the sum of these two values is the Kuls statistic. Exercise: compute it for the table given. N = 62.3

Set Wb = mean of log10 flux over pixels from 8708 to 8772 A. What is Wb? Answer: 1.48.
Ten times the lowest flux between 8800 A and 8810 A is 292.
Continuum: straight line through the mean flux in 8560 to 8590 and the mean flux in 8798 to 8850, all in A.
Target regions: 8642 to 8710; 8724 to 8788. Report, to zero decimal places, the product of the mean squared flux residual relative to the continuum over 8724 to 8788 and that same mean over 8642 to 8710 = 36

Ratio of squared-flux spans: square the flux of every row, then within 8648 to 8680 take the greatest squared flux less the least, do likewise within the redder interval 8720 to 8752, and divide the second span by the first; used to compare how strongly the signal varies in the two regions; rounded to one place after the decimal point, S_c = 0.8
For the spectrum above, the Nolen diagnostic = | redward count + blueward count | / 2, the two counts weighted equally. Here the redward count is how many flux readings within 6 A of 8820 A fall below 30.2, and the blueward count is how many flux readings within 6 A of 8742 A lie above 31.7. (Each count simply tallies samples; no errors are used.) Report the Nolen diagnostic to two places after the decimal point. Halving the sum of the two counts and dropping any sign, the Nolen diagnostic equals 3.00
